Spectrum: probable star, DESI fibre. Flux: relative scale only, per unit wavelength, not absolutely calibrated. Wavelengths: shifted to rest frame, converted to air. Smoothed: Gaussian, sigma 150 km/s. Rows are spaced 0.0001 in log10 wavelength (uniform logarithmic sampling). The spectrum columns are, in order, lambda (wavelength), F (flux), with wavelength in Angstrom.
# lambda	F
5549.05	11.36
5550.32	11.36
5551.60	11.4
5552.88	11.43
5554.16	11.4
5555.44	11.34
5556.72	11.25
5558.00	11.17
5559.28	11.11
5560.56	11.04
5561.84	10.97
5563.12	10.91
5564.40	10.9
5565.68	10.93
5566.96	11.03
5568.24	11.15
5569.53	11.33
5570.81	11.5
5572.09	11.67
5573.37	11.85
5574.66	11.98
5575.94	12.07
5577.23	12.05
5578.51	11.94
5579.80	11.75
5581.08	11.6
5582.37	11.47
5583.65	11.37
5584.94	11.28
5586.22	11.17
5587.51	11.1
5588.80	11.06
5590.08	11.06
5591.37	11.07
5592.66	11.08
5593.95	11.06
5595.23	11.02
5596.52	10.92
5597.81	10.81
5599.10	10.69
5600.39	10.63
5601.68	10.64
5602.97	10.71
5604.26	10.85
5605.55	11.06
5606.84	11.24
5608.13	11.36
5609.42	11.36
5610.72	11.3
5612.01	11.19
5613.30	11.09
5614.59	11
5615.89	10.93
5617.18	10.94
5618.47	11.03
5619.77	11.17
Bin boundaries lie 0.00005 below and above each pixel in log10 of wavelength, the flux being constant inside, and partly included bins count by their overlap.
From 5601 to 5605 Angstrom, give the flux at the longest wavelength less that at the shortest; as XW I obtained 0.2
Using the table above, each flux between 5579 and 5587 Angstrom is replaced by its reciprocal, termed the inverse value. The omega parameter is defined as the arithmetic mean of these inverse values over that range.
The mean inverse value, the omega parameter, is 0.0874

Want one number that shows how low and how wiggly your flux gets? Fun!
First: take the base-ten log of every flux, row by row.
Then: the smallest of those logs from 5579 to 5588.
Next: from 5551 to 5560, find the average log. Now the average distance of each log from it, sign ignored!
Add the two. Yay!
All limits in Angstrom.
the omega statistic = 1.05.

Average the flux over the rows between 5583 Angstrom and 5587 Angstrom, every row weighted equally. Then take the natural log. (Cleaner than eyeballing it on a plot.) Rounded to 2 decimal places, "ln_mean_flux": 2.42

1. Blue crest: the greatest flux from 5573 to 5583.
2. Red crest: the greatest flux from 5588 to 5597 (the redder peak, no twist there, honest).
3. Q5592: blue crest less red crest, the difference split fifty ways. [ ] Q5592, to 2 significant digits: 0.020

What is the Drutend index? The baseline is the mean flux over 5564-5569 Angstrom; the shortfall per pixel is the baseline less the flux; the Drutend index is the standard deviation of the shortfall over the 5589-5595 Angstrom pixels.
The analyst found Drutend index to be 0.01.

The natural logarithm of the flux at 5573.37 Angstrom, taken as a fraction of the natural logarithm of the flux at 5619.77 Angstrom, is 1.02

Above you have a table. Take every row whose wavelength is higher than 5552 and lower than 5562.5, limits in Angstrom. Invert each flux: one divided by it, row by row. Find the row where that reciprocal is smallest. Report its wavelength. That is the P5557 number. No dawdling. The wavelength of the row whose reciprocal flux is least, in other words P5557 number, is 5552.88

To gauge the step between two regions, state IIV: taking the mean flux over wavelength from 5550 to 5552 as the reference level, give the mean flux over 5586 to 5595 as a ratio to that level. 0.97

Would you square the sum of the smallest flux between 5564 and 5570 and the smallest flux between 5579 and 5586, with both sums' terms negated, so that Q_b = 492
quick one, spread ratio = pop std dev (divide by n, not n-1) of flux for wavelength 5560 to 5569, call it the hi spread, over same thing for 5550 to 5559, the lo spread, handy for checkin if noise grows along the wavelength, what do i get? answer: 1.0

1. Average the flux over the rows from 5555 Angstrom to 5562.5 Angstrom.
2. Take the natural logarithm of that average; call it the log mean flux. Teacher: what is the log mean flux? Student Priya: 2.411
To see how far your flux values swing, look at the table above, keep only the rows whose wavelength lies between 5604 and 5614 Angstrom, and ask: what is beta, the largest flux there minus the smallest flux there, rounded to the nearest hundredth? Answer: 0.51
